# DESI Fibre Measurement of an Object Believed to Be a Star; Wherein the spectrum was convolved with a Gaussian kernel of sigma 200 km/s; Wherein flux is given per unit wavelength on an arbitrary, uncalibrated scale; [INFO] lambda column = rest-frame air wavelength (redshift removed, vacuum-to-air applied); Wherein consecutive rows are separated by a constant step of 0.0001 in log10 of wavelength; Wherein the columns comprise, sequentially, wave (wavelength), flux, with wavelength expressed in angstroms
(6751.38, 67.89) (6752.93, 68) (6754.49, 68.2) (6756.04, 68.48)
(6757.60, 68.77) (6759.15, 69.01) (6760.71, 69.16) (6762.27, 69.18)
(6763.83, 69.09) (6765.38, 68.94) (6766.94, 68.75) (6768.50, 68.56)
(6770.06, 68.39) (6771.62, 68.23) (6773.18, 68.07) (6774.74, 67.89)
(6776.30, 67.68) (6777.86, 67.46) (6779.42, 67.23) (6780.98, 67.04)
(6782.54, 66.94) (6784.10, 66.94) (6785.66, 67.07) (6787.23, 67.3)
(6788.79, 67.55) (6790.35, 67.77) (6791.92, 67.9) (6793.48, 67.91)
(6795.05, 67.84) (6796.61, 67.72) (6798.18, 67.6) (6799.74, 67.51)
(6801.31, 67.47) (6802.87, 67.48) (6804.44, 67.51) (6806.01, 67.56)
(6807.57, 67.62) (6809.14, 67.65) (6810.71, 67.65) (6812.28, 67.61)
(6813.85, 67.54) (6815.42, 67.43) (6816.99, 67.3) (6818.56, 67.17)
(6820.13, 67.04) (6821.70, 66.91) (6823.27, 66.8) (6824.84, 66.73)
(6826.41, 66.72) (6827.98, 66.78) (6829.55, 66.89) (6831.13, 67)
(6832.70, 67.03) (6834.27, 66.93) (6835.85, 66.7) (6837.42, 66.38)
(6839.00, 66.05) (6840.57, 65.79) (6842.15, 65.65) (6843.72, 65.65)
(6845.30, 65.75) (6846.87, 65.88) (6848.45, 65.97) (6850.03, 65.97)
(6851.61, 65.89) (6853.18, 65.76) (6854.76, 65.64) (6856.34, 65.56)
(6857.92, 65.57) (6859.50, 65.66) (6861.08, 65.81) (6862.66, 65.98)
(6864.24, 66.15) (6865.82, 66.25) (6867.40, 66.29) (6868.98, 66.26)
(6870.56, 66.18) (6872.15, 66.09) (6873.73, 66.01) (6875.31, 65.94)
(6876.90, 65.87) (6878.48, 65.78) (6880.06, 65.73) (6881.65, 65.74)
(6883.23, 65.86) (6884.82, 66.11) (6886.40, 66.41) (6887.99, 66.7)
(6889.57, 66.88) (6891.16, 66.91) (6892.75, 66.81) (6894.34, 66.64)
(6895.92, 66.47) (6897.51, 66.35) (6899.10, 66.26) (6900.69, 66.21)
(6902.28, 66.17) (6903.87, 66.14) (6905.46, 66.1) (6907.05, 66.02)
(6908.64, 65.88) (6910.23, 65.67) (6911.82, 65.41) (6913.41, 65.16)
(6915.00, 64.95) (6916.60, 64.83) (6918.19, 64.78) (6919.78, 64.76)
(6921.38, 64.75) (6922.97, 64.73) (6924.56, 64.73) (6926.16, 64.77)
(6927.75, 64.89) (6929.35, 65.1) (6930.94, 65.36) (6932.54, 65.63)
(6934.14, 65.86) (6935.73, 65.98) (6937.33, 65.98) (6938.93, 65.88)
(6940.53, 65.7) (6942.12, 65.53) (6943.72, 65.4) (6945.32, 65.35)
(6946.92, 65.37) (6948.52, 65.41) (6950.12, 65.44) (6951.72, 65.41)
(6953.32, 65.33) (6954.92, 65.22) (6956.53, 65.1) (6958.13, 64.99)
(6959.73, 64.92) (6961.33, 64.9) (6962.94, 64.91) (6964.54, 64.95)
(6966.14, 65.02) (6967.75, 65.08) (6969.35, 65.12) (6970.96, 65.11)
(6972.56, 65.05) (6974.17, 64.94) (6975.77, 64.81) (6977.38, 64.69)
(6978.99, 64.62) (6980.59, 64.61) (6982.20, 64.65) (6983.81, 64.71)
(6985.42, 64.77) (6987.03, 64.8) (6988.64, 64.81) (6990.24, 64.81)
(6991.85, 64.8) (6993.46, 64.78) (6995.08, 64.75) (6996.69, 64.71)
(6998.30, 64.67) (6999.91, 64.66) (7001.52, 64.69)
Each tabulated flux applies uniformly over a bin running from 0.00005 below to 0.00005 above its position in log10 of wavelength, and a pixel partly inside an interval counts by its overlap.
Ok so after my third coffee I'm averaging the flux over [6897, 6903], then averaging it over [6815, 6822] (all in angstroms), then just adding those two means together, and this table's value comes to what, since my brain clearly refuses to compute 133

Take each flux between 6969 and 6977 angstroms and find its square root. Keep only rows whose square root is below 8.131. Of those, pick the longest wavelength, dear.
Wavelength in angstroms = 6975.77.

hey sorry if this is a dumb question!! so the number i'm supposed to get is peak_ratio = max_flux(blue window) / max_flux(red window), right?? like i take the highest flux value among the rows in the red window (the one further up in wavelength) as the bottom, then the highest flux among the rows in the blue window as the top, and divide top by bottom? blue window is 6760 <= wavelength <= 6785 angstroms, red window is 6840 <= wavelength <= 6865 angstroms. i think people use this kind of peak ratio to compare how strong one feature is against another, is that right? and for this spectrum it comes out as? 1.05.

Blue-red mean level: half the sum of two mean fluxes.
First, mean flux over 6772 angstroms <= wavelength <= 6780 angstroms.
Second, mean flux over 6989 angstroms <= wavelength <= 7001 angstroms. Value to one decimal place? 66.2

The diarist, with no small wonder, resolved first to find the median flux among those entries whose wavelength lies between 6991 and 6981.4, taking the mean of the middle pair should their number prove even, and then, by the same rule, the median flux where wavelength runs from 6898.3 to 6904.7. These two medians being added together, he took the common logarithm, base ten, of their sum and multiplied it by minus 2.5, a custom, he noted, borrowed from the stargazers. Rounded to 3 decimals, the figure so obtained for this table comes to -5.293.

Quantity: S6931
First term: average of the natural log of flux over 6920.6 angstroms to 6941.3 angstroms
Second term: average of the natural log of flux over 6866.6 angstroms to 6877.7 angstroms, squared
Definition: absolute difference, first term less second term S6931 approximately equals 13.4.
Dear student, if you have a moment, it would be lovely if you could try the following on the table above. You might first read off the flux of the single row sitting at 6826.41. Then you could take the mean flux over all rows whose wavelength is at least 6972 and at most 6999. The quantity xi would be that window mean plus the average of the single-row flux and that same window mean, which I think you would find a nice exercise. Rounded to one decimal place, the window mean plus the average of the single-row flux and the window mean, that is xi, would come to 130.5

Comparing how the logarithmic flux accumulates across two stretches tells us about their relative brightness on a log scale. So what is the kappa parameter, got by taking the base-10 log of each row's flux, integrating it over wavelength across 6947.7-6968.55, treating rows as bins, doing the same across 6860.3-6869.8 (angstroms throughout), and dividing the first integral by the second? 2.19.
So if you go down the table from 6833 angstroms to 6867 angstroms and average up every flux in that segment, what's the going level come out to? 66.0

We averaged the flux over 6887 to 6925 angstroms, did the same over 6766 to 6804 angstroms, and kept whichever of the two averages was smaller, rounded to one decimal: 65.8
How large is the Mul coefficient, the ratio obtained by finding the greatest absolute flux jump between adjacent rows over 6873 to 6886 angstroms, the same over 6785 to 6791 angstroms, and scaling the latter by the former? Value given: 1.0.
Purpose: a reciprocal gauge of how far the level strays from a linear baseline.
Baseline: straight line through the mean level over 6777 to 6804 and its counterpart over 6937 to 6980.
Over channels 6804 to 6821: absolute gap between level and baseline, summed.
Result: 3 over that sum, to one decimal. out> 0.9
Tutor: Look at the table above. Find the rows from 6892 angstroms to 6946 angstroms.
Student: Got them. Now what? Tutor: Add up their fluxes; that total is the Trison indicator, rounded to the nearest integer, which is 2230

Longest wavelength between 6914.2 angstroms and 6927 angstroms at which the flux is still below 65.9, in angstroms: 6926.16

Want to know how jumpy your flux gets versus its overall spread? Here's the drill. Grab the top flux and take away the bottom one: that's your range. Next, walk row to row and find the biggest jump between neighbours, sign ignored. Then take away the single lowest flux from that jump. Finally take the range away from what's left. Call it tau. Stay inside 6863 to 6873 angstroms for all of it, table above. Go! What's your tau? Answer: -66.2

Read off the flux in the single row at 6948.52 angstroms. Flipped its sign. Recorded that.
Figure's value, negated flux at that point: -65.4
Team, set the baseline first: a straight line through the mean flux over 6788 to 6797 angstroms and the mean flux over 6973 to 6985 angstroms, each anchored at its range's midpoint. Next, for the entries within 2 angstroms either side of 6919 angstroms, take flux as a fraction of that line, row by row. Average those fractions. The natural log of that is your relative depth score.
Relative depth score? -0.014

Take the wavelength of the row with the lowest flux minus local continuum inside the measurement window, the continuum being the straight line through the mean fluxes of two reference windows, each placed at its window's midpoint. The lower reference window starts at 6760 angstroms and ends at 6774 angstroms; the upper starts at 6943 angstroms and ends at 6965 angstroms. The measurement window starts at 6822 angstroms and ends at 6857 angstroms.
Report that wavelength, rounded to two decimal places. 6842.15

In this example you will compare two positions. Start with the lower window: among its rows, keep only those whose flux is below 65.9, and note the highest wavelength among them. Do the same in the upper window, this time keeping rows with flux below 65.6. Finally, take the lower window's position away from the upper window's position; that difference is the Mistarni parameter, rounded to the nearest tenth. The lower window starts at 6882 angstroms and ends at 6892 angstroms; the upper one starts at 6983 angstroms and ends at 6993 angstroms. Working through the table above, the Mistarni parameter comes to 108.6 angstroms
